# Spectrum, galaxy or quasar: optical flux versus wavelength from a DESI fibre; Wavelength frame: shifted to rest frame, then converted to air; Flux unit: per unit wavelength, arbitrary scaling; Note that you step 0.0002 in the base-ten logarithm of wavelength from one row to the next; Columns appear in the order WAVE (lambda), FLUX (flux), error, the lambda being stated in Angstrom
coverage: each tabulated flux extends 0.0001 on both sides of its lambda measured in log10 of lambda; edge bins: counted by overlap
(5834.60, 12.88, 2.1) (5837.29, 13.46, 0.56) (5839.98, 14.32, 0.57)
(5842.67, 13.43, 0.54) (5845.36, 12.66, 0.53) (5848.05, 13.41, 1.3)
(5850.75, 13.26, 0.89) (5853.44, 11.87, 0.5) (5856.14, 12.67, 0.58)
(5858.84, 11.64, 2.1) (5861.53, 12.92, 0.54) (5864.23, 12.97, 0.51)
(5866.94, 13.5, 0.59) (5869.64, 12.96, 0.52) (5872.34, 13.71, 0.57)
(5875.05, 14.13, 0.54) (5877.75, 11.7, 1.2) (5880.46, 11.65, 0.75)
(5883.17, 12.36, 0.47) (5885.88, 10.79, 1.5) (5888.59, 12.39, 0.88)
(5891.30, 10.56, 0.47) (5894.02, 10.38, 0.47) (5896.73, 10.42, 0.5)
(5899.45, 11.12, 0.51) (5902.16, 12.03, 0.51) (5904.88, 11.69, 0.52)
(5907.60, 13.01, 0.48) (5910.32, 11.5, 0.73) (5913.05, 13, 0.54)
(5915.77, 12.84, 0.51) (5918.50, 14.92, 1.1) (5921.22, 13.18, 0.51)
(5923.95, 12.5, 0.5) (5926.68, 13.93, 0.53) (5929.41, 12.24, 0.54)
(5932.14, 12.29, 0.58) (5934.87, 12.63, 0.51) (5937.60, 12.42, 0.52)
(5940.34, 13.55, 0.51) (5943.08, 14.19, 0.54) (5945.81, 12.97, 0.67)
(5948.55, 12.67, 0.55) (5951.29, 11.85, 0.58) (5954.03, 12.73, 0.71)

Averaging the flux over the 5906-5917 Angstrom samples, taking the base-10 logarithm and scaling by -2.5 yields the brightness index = -2.75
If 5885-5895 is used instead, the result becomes -2.61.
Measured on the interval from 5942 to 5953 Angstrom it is -2.78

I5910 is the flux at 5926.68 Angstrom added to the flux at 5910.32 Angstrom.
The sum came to 25.4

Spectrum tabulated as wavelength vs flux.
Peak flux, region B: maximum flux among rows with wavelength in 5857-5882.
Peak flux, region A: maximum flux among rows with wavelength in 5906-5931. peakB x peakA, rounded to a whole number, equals 211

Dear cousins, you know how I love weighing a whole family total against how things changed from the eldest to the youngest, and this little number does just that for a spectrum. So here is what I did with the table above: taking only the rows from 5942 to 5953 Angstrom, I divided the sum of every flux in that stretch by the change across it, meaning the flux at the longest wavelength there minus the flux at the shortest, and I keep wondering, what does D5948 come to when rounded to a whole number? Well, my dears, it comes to -22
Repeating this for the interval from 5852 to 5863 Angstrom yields 47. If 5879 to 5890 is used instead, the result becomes 64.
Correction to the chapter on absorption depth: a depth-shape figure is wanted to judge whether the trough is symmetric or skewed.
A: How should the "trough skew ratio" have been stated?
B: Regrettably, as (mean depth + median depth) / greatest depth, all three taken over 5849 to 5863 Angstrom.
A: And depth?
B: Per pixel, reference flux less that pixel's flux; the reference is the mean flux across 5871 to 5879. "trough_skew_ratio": 0.8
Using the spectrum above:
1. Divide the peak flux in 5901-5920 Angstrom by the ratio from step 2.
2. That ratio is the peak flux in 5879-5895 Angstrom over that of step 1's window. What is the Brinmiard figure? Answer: 18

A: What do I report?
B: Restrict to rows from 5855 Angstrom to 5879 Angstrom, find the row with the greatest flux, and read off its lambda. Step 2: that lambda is 5875.05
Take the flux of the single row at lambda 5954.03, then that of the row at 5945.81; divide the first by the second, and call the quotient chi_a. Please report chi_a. 0.98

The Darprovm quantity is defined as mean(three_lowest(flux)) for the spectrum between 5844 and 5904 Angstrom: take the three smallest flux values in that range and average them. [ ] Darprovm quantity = 10.5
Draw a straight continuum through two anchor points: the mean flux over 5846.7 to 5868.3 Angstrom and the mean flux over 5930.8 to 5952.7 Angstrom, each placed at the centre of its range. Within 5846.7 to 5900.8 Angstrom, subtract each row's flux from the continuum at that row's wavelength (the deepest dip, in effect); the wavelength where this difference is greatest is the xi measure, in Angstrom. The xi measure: 5894.02 Angstrom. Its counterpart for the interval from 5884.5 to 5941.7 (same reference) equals 5894.02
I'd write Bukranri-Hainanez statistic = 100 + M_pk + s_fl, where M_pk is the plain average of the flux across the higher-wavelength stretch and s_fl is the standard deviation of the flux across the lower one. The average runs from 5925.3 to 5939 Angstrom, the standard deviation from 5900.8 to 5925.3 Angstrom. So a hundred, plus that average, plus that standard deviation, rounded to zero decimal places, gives 114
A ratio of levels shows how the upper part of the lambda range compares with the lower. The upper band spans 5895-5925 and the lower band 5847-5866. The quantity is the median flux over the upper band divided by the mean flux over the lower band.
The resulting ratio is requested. 0.99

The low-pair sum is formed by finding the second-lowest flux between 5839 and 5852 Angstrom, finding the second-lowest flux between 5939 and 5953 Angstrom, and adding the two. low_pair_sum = 25.9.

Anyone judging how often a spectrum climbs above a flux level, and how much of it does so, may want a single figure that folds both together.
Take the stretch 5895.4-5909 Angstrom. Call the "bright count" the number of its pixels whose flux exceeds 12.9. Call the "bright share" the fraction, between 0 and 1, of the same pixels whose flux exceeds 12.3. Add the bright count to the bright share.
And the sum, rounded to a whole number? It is 1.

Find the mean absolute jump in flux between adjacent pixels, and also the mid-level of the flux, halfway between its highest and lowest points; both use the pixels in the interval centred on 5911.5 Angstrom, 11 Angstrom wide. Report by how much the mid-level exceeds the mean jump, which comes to 11.2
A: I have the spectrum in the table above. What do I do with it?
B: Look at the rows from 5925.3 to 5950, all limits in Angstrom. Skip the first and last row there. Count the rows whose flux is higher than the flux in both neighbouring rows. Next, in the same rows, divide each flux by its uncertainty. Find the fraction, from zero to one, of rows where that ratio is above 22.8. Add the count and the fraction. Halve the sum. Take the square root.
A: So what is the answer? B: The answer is 1.15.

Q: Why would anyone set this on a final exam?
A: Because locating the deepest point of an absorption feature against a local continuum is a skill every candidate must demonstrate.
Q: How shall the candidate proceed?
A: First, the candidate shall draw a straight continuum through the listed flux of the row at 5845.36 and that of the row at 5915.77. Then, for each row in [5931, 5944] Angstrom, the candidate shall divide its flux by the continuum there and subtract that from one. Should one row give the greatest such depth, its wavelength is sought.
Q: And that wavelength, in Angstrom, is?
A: 5932.14 Angstrom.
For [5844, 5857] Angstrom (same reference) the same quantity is 5853.44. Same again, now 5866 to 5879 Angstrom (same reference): 5877.75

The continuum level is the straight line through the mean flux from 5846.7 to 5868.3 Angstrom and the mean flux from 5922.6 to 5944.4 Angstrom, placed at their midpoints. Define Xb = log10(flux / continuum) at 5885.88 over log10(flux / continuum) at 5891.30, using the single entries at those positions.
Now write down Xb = 0.9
